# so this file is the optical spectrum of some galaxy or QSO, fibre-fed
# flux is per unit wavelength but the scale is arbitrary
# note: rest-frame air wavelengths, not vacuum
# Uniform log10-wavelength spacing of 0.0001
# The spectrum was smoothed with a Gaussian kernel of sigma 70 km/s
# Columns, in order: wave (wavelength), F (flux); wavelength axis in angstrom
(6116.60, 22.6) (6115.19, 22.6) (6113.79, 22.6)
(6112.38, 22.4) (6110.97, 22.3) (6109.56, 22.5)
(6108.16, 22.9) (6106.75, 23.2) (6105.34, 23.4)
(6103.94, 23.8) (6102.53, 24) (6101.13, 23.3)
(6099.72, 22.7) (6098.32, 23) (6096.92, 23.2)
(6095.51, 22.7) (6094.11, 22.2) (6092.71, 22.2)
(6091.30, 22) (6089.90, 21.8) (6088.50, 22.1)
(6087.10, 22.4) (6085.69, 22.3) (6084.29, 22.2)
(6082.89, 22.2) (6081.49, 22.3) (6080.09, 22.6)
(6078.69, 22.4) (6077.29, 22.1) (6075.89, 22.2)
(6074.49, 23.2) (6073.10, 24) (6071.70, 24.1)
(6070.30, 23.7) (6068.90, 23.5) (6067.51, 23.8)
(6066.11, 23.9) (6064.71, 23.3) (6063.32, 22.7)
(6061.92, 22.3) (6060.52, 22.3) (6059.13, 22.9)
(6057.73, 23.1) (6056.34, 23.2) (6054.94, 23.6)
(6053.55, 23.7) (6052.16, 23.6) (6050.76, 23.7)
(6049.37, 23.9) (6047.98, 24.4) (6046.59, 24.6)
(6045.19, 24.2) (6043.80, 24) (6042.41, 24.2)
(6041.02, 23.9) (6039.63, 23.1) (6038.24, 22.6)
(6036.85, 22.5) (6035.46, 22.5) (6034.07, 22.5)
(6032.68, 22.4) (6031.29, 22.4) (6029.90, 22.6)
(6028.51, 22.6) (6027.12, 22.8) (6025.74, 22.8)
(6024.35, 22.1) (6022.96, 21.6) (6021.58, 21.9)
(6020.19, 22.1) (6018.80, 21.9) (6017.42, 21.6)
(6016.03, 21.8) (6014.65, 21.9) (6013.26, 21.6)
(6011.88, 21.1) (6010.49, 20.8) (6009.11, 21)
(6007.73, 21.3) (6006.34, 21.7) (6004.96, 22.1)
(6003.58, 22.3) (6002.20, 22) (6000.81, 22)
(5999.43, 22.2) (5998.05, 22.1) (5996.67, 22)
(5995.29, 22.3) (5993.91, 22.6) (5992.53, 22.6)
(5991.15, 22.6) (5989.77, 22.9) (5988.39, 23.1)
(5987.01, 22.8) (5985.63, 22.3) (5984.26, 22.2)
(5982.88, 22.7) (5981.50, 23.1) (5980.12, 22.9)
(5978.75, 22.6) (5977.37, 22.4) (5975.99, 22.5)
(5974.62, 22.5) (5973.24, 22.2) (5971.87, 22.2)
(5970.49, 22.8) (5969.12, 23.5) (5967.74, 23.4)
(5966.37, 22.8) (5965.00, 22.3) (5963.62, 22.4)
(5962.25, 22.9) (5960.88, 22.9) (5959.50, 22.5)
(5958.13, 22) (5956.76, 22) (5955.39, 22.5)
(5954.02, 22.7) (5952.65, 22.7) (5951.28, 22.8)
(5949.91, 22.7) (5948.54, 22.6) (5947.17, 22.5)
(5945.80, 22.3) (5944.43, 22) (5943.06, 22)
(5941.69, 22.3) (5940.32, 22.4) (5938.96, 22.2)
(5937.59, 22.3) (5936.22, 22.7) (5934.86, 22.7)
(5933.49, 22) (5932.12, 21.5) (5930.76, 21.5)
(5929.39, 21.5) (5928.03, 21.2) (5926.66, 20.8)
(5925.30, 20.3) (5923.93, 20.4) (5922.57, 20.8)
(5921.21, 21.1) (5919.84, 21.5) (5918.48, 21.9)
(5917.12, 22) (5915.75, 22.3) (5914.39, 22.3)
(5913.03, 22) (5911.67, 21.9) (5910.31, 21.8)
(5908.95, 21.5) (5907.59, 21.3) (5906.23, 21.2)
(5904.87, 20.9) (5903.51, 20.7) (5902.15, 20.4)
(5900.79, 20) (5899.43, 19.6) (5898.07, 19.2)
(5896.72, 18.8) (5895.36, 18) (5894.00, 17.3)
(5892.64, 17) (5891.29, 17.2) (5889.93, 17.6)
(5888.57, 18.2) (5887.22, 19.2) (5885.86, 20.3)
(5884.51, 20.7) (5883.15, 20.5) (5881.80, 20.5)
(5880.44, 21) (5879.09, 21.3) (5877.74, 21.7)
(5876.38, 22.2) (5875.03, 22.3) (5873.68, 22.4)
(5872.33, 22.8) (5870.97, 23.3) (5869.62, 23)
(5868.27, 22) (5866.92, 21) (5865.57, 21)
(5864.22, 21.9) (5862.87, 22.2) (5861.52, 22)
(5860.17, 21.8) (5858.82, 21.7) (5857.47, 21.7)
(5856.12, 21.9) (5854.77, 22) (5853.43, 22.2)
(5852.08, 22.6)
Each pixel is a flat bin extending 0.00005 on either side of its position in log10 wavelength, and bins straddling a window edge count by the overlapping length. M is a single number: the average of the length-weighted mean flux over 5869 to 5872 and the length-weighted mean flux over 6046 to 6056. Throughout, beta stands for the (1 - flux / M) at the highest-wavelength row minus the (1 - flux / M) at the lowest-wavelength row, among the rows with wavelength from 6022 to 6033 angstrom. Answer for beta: -0.03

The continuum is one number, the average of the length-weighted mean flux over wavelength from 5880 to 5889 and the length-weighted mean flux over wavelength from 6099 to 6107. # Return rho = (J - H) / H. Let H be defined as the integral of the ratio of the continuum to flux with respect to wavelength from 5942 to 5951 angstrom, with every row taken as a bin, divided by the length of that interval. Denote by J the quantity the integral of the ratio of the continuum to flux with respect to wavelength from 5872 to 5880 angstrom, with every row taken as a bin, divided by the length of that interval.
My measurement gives 0.02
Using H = 0.97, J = 0.99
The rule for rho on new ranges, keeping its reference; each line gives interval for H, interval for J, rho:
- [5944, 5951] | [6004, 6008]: 0.03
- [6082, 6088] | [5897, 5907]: 0.10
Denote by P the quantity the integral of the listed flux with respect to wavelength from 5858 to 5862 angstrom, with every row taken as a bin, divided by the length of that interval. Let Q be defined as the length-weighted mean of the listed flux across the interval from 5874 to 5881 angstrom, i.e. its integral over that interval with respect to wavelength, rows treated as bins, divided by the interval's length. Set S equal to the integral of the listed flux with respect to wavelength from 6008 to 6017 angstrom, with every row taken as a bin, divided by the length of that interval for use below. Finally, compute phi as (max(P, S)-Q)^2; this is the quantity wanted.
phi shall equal 0.0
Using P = 21.8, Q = 21.8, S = 21.4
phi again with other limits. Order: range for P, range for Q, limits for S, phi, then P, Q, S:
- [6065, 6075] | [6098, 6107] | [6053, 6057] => 0.1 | 23.7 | 23.4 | 23.5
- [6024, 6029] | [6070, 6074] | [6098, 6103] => 0.5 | 22.6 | 23.9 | 23.3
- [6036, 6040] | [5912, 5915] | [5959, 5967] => 0.3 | 22.7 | 22.1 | 22.6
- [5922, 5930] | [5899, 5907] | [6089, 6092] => 2.1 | 20.8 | 20.5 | 21.9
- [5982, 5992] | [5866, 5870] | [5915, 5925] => 0.6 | 22.7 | 21.9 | 21.4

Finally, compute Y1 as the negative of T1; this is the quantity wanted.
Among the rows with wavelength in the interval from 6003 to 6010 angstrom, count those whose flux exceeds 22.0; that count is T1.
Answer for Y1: -2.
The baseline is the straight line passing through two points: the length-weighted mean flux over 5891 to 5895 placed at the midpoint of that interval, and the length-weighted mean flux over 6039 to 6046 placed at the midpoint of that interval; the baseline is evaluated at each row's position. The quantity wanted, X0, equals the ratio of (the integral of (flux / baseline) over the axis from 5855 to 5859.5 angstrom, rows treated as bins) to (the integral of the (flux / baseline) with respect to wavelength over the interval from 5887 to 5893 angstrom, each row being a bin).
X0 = 1.00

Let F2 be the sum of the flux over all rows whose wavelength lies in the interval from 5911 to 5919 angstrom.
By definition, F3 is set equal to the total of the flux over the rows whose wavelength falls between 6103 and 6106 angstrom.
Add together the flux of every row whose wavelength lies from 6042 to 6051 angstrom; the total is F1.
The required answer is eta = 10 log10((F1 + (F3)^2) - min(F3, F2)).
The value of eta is 34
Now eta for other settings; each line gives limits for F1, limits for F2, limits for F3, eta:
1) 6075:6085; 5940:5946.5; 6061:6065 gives 37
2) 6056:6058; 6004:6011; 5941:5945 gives 36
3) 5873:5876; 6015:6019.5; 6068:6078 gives 44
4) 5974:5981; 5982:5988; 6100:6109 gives 43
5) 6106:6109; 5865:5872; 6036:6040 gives 37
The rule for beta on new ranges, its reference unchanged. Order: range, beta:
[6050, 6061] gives 0.06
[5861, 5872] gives -0.06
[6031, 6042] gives -0.06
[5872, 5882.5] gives 0.10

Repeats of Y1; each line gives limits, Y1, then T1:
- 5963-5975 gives -9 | 9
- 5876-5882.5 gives -1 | 1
